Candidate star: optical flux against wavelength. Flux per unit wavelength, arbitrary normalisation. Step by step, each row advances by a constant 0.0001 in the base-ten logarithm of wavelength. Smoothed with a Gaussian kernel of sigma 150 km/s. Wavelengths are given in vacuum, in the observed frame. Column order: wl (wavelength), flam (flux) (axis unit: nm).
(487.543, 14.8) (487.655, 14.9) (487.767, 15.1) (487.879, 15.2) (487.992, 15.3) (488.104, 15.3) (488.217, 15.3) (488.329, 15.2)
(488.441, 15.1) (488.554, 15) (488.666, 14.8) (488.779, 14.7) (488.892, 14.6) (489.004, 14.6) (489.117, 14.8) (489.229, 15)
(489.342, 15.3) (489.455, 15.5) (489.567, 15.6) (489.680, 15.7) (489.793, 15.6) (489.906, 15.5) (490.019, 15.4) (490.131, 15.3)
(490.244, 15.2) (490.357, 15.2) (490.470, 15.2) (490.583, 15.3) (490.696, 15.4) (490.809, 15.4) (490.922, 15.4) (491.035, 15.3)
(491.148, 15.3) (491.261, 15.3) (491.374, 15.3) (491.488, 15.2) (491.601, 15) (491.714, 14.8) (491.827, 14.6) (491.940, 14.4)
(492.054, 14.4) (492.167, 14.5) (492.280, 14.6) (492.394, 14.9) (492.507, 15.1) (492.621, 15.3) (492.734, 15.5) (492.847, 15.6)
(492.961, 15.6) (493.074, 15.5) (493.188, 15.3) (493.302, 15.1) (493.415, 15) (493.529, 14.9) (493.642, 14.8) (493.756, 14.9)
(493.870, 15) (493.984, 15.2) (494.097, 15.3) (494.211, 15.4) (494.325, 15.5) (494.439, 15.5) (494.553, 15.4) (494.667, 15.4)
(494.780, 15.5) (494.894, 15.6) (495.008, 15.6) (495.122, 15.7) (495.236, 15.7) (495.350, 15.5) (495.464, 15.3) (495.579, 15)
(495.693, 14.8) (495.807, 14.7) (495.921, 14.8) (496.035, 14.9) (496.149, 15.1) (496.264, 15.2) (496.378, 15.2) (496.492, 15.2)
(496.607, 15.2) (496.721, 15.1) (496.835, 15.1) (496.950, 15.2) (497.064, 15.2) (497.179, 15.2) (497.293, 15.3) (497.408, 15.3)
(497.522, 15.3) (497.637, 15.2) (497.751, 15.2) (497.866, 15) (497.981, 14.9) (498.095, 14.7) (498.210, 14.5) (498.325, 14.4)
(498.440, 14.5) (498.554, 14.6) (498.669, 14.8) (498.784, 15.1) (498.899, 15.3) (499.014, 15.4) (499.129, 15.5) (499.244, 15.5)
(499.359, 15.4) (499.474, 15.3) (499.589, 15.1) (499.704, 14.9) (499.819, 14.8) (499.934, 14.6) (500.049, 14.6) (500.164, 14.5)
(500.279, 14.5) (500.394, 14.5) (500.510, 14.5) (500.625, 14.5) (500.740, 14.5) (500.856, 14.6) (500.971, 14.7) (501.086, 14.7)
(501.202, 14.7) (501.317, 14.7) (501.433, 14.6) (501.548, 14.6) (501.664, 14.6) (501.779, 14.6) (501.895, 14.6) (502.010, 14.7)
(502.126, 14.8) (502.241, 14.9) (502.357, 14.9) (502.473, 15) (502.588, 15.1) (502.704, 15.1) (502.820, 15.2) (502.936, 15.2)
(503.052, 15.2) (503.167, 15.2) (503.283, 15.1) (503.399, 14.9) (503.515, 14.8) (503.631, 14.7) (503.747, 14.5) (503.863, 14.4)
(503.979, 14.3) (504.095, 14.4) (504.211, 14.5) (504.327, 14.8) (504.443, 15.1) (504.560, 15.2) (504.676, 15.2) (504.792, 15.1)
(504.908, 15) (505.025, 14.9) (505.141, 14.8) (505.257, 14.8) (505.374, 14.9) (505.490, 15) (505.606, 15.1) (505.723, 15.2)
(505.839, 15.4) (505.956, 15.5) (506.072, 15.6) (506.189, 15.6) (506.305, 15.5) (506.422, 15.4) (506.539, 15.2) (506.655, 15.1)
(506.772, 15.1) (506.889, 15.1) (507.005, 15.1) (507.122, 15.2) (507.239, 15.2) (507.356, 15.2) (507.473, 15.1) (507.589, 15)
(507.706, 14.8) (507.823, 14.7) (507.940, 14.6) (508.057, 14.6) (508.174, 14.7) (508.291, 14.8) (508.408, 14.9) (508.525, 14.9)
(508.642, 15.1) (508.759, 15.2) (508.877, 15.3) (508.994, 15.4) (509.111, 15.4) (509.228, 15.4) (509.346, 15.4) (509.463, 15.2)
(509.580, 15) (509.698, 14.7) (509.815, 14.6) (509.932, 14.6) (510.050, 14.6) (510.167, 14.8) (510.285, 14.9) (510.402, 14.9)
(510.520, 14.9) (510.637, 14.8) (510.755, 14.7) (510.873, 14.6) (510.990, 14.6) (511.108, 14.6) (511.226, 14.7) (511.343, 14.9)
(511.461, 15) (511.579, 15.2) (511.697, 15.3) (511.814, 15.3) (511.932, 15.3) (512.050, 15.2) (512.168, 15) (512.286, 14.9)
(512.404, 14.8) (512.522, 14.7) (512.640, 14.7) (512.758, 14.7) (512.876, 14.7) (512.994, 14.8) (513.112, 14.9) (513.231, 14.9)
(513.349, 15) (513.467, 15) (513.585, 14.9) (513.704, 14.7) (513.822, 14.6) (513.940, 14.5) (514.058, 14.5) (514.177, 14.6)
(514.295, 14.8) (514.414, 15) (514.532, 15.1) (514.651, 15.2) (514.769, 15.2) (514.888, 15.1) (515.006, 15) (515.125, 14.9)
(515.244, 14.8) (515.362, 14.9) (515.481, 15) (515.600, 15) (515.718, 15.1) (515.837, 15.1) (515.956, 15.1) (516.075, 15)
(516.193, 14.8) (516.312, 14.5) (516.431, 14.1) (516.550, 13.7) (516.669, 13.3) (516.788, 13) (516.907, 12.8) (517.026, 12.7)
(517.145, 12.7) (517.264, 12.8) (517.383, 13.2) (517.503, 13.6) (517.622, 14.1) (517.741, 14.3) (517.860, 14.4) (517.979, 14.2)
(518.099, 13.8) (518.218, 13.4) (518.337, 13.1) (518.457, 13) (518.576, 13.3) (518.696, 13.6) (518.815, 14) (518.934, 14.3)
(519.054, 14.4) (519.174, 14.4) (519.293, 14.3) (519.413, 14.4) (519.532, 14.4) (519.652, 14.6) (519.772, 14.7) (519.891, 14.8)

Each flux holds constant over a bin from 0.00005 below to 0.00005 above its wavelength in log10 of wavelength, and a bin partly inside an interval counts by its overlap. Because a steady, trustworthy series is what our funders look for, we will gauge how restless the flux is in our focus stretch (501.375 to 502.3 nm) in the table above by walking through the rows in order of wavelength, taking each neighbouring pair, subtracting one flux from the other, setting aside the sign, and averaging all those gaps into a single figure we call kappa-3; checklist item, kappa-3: 0.04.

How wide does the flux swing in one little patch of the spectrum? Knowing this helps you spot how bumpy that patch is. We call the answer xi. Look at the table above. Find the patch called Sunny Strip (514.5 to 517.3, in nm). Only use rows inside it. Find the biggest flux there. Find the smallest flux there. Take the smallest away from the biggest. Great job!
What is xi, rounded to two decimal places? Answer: 2.50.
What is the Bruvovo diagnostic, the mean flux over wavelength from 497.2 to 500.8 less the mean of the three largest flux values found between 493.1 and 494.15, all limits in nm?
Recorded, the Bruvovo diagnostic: -0.36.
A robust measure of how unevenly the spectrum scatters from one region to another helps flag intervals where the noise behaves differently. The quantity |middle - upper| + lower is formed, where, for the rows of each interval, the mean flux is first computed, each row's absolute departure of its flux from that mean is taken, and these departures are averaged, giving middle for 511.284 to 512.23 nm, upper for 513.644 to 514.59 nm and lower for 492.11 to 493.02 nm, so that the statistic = 0.41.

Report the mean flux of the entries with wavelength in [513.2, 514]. 14.8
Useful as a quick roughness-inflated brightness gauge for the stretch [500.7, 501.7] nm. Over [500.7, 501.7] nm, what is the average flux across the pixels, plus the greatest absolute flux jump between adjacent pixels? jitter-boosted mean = 14.73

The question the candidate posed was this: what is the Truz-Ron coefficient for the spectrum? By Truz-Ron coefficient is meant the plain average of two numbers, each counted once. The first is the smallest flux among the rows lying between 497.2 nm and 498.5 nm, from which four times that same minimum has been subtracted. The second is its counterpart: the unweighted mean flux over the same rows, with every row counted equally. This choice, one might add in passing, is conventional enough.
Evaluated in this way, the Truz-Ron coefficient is -14.1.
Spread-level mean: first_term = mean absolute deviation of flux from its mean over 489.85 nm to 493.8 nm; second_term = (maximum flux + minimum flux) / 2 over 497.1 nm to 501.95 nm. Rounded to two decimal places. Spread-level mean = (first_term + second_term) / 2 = 7.61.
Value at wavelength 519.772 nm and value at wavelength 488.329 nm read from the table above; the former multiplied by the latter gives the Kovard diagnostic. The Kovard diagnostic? 223.4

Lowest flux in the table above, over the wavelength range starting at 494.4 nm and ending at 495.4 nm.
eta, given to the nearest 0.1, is 15.4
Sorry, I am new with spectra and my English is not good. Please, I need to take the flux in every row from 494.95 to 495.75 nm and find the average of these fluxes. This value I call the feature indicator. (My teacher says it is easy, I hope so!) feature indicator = 15.4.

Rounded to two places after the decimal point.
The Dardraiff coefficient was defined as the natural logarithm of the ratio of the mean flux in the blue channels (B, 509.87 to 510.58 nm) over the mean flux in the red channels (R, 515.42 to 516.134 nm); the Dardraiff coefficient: -0.02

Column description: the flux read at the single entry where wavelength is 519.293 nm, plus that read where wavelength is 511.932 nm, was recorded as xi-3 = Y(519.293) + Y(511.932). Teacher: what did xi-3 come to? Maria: 29.6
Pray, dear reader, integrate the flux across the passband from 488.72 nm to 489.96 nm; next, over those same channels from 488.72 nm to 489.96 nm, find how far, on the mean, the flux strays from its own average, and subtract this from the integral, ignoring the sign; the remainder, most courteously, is 18.4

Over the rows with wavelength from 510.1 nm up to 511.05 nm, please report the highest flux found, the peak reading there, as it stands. 14.9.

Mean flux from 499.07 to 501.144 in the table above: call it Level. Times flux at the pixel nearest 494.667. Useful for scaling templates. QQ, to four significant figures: 228.2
